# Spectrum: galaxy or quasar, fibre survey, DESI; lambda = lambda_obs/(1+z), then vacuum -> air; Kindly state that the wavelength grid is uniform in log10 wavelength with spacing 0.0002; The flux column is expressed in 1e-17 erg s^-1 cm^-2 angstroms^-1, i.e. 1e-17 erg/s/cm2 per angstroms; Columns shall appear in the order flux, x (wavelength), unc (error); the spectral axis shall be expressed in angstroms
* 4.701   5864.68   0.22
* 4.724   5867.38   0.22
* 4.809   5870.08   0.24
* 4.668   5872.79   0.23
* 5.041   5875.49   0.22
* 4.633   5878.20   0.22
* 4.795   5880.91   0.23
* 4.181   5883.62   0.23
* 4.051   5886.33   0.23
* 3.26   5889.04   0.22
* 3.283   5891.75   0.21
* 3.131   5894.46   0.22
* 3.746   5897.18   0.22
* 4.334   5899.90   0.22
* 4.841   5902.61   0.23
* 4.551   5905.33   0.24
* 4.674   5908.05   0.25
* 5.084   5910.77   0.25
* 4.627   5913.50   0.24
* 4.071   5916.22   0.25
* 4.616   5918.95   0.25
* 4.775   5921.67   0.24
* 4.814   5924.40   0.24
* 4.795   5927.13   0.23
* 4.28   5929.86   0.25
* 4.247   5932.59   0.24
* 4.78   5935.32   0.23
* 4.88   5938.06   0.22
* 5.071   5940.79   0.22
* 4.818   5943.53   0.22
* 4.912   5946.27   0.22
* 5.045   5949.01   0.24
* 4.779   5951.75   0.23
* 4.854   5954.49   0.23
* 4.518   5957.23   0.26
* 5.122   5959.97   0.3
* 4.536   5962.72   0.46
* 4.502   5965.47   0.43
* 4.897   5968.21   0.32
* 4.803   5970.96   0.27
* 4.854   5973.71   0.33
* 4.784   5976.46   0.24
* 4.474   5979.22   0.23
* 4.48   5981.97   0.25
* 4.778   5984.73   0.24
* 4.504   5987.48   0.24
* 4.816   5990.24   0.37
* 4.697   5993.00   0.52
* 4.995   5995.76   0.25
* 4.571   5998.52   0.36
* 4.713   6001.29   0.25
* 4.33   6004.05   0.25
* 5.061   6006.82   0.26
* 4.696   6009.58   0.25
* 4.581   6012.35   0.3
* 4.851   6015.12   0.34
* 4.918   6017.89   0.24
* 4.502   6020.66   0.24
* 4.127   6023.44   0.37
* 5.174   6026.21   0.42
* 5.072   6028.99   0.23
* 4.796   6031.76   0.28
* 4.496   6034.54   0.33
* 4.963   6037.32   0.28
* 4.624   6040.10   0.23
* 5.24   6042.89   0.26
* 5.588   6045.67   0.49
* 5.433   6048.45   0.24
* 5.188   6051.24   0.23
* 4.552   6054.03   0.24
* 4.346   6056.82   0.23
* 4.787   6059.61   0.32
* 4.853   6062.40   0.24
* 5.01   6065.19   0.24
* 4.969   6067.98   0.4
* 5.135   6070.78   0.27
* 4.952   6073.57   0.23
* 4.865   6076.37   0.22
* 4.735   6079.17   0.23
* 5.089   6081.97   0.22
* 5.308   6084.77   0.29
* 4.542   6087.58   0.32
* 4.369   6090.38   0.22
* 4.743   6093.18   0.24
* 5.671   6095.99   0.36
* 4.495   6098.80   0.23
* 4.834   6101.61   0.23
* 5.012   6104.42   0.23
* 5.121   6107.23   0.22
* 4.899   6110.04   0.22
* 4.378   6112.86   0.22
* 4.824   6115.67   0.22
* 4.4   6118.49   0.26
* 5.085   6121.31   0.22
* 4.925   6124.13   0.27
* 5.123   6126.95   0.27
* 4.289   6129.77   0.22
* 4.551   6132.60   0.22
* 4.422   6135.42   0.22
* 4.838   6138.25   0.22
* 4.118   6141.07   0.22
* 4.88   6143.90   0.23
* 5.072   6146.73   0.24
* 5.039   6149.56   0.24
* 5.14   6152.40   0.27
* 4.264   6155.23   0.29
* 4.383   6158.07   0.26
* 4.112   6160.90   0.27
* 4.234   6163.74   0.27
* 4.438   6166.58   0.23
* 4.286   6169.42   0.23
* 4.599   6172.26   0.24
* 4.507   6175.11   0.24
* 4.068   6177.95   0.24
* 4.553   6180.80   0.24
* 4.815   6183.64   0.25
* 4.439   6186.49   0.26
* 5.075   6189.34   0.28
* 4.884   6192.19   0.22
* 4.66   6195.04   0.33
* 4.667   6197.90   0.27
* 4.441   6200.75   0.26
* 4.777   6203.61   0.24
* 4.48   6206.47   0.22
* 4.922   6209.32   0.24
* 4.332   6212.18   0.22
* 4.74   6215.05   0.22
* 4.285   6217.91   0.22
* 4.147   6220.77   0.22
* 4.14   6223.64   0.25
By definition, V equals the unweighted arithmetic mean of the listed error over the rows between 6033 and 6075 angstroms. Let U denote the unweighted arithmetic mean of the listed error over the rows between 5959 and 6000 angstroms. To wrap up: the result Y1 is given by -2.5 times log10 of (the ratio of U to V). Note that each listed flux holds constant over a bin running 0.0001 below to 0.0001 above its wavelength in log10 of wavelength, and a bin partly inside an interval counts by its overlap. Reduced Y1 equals -0.14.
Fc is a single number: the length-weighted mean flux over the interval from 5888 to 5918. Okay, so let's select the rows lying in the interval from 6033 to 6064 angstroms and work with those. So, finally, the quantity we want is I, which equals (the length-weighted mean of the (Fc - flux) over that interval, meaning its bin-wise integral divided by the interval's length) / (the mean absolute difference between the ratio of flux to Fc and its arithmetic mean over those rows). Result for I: -9.4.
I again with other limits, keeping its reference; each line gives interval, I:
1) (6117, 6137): -7.1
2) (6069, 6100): -10.3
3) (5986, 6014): -14.0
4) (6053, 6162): -8.8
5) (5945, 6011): -13.7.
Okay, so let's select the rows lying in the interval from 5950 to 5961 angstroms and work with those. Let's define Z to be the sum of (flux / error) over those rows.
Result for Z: 76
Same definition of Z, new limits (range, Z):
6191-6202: 71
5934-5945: 88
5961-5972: 53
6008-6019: 69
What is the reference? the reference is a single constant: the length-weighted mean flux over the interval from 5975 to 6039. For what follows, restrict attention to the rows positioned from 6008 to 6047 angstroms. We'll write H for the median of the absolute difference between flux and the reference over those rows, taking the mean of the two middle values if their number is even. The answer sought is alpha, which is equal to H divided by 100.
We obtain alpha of 0.0021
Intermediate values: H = 0.21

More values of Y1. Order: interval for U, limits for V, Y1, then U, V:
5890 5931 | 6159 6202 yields 0.09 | 0.24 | 0.26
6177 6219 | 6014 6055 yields 0.19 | 0.25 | 0.29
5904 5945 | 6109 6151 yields -0.02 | 0.24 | 0.23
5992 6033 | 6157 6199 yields -0.19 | 0.30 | 0.26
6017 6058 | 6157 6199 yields -0.13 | 0.29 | 0.26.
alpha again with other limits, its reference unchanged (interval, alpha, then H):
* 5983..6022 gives 0.0014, 0.14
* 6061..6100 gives 0.0025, 0.25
